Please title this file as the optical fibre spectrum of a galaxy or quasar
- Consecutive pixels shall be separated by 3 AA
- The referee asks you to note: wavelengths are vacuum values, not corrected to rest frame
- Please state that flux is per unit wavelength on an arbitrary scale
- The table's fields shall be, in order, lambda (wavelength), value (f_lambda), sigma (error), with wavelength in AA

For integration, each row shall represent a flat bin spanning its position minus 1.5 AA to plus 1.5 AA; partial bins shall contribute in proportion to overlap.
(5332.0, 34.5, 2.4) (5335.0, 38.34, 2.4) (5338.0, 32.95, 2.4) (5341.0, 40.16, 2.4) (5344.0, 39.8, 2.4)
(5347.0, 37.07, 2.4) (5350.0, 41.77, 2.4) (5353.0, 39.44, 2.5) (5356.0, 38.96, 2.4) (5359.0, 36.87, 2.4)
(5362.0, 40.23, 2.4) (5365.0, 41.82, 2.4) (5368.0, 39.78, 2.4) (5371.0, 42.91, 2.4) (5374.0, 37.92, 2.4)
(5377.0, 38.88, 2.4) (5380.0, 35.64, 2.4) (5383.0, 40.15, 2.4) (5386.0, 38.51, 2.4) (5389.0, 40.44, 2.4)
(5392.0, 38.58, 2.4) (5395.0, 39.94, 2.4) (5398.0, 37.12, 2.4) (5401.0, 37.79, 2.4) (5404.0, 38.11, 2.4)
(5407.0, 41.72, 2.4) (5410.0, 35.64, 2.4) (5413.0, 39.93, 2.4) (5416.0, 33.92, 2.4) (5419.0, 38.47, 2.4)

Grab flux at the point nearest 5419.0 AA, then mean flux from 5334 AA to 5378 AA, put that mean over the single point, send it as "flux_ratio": 1.02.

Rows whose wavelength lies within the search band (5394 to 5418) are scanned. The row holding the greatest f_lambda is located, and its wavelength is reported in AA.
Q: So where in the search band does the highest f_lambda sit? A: 5407.0 AA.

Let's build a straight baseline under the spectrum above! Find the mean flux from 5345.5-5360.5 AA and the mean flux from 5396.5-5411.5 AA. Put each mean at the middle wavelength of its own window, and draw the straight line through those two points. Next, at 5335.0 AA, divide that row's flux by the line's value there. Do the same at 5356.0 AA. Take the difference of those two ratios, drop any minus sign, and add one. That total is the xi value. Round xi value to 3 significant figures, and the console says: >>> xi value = 1.02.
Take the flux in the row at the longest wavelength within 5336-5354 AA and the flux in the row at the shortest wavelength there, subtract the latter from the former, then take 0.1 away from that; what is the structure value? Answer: 6.4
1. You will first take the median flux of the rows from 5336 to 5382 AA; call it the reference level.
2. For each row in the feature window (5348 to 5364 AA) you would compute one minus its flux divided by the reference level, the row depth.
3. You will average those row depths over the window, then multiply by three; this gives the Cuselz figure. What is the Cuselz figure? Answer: -0.001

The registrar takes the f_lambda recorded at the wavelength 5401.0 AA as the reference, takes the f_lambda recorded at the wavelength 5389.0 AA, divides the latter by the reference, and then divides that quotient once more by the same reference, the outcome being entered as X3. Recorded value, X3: 0.028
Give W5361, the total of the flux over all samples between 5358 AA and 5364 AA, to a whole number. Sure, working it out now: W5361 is 77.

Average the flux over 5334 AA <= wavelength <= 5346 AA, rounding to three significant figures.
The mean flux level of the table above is 37.8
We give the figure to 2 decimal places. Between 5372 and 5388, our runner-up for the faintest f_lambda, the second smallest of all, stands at 37.92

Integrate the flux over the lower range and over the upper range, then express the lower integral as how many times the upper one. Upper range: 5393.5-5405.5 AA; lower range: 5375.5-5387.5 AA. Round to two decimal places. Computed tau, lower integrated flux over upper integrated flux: 1.00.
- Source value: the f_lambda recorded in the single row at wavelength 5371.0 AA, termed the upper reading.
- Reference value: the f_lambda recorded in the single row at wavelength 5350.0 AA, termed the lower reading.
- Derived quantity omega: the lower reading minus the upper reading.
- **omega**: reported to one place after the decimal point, -1.1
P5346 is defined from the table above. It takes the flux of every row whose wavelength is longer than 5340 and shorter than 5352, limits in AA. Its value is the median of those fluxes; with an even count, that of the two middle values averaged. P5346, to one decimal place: 40.0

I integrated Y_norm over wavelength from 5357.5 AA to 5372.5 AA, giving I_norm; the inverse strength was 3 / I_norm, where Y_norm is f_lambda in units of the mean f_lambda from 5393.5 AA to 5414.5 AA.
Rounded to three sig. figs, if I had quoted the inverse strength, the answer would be 0.191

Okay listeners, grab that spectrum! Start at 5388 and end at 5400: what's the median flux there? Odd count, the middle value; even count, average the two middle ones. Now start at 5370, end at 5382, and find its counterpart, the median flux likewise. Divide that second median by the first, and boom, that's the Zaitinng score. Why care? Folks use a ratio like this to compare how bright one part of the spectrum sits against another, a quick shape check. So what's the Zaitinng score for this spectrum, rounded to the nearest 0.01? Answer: 0.98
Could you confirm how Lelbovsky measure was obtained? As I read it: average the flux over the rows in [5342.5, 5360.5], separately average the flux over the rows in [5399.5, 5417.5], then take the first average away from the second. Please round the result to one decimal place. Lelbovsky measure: -1.1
